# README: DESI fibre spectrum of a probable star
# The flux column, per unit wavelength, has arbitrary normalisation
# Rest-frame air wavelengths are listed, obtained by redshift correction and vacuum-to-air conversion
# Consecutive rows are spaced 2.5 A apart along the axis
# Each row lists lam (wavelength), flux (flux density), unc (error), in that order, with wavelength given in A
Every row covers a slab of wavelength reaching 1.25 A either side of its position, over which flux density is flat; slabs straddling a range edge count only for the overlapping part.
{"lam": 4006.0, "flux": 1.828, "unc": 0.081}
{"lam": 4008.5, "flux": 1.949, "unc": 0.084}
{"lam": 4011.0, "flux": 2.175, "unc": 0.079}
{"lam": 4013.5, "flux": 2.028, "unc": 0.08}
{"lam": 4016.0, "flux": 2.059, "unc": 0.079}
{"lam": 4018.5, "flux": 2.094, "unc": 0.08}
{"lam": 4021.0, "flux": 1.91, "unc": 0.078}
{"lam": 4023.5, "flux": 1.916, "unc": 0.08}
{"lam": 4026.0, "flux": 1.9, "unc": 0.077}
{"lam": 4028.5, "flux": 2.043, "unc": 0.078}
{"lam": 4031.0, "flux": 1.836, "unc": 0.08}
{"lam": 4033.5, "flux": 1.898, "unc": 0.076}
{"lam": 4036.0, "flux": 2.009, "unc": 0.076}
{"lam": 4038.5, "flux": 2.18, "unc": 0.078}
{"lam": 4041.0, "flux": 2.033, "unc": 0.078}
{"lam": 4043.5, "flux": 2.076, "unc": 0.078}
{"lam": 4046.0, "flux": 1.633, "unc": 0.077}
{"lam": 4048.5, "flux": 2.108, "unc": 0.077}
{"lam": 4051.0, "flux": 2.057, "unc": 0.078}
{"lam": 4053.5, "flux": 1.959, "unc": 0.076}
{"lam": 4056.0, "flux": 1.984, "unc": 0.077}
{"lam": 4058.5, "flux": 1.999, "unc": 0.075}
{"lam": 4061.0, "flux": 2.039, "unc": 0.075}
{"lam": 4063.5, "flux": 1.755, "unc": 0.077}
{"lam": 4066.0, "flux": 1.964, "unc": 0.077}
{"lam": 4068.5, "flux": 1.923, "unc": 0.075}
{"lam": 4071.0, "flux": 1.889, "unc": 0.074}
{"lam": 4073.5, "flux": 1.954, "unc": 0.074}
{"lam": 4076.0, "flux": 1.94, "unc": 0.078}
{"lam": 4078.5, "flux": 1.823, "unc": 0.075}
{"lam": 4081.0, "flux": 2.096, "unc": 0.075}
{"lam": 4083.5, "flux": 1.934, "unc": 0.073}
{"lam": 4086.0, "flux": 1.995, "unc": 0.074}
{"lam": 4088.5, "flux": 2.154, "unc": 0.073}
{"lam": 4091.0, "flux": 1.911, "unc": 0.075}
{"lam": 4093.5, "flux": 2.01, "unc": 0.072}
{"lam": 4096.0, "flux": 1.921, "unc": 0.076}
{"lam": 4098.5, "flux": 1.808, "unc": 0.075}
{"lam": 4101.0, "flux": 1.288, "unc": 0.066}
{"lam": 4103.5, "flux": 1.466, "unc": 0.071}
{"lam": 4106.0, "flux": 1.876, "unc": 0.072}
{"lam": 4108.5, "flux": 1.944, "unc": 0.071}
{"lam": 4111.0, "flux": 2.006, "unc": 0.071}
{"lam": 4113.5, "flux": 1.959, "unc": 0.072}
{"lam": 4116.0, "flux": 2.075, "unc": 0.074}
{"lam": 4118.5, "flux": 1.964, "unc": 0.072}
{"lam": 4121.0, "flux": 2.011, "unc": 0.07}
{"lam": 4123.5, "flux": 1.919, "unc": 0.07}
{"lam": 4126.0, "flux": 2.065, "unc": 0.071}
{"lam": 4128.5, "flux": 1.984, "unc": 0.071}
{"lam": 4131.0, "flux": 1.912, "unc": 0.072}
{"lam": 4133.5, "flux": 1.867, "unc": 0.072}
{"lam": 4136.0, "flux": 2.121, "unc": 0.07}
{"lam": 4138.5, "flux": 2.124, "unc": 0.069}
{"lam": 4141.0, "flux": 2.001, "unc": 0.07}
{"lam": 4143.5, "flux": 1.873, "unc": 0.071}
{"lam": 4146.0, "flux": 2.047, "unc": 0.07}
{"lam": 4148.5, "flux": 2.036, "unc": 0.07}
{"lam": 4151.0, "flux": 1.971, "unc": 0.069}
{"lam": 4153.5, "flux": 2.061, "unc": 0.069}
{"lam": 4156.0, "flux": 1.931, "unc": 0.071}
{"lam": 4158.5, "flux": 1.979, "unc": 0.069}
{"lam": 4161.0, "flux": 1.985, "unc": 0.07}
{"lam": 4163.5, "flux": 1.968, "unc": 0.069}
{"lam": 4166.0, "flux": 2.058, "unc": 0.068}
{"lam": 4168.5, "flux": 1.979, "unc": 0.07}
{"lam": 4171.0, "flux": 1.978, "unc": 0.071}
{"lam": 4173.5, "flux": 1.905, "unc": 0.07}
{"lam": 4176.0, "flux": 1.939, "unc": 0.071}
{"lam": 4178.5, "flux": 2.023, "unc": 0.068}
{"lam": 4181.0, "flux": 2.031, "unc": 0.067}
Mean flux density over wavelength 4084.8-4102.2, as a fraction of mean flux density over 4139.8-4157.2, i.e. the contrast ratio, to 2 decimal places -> 0.94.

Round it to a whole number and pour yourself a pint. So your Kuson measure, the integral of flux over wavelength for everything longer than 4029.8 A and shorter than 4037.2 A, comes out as 14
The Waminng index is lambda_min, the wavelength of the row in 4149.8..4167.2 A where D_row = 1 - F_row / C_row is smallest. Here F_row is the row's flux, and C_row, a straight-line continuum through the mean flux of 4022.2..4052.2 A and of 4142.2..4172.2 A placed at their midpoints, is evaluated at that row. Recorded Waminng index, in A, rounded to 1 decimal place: 4153.5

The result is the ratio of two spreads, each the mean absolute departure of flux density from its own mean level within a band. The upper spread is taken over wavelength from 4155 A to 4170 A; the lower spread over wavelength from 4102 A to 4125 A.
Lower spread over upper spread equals 4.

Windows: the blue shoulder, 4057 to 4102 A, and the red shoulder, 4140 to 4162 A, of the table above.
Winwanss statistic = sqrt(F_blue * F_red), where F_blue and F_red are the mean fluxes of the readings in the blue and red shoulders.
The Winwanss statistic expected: 1.95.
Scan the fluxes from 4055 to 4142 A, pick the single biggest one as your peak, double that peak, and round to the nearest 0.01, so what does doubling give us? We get 4.31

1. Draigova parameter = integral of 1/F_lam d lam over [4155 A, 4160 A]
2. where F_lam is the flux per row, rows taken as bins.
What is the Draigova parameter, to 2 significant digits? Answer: 2.6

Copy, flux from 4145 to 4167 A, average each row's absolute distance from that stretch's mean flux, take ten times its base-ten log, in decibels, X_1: -13.8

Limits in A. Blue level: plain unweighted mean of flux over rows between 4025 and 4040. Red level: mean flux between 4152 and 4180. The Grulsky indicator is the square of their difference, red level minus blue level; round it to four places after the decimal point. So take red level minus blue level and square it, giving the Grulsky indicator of 0.0000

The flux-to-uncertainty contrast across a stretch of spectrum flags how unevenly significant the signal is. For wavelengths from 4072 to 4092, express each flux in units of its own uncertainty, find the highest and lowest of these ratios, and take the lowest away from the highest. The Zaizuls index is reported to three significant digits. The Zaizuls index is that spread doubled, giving 10.4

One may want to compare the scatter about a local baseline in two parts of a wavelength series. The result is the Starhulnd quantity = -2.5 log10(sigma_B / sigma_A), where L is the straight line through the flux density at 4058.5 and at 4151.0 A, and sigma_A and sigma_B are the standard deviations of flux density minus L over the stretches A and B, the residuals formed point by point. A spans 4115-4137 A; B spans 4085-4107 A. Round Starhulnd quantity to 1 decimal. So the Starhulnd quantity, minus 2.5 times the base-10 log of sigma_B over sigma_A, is -1.3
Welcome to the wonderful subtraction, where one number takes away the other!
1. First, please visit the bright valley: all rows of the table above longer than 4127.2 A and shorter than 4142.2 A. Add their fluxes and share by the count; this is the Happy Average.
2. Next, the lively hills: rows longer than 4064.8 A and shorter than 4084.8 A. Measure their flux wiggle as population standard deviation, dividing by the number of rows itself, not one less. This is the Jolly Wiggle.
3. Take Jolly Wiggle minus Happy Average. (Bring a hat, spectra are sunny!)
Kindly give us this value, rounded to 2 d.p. -1.93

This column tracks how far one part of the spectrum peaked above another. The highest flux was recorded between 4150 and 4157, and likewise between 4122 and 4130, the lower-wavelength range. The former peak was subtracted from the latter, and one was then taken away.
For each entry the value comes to -1.00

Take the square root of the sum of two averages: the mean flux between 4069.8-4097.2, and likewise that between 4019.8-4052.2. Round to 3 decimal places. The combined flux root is 1.984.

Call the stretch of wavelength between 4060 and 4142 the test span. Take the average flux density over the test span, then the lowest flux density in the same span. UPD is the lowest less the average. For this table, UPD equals -0.64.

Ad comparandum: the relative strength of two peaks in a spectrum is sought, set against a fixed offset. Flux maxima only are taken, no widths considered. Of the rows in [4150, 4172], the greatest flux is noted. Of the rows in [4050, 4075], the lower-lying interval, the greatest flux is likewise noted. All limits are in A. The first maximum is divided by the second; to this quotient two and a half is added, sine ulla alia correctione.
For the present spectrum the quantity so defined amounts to 3.50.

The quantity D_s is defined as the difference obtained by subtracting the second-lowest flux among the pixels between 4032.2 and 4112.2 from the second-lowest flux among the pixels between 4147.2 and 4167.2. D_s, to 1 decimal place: 0.5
